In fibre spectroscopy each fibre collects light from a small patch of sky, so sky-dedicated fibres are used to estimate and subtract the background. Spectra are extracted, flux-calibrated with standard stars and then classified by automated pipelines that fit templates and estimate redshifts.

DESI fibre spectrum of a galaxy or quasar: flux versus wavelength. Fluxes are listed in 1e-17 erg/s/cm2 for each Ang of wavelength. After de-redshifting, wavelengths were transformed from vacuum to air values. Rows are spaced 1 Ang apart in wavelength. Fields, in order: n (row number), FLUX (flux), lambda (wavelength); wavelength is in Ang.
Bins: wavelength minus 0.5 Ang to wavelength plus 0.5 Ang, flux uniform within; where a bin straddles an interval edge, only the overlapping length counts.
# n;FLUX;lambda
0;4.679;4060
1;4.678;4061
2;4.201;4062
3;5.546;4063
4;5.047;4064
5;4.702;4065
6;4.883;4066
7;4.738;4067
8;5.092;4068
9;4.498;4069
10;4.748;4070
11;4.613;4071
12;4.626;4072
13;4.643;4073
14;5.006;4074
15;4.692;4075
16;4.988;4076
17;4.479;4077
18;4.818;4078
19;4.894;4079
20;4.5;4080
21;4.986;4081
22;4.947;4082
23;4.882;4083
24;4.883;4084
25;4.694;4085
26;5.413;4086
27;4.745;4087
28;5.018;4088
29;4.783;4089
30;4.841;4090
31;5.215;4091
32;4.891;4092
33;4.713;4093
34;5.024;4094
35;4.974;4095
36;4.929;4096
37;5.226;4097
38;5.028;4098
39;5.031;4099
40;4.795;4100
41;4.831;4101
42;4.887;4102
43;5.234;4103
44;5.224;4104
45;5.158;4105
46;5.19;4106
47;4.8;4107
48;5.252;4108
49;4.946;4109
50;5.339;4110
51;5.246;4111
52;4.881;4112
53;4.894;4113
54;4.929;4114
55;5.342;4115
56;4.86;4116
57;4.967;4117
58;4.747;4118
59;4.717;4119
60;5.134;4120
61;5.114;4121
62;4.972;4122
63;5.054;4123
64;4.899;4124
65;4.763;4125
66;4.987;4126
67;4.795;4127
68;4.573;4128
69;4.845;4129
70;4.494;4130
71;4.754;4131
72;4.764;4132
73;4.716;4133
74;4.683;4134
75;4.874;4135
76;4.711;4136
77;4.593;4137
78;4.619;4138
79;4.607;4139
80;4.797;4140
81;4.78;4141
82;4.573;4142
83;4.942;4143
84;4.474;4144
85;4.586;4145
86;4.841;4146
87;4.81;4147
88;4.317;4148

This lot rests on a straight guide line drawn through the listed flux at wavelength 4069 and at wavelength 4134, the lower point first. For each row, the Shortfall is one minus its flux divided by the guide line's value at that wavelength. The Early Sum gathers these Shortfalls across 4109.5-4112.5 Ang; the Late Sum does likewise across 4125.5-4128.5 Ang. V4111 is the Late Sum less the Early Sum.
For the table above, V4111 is 0.27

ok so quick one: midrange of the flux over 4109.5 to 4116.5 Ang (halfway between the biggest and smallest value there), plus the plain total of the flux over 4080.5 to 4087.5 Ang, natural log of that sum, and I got 3.68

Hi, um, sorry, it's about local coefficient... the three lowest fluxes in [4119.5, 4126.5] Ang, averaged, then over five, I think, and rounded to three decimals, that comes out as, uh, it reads 0.976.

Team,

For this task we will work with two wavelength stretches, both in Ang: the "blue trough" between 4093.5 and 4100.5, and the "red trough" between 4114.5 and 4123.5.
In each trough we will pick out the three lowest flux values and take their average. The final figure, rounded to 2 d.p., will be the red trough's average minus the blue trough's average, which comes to -0.12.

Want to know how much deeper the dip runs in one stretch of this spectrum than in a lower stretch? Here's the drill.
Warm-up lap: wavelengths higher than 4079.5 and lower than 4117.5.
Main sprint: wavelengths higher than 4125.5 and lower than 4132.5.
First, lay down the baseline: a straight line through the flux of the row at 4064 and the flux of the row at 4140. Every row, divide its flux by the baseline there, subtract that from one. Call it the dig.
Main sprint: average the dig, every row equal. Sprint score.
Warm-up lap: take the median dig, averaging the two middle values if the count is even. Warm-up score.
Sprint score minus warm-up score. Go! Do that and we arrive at 0.02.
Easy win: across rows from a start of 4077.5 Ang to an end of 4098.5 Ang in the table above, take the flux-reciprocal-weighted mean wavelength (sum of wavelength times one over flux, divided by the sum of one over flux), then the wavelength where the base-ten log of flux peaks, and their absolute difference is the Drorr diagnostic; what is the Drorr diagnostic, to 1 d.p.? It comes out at 1.9 Ang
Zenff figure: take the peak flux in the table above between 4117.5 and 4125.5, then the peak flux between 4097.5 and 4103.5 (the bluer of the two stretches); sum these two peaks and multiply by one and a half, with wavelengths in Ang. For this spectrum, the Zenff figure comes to 15.6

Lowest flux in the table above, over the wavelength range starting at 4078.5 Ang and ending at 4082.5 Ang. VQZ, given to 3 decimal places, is 4.500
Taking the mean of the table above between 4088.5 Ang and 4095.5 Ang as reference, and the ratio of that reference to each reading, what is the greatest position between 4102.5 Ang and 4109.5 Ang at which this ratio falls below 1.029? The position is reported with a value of 4109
